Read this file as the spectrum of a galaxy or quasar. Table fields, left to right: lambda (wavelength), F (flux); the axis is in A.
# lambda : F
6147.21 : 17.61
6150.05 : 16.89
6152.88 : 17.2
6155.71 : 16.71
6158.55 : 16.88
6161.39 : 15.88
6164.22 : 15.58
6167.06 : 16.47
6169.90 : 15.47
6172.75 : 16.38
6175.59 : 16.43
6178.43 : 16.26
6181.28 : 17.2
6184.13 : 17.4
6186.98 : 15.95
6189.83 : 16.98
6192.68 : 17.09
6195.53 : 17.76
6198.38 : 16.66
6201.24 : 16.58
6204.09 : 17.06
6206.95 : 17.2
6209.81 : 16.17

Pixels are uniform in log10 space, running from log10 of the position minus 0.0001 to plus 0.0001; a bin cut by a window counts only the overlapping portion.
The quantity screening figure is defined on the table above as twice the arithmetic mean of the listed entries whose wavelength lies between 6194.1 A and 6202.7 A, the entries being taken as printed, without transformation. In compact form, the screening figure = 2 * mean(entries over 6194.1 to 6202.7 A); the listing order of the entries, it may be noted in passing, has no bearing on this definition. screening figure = 34.0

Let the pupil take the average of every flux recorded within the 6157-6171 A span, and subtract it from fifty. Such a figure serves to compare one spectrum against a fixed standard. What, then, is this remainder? 33.9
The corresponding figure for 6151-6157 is 33.0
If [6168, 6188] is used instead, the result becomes 33.6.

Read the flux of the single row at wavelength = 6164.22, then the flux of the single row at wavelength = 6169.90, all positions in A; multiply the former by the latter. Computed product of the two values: 241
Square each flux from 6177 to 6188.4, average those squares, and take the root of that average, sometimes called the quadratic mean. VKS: 16.7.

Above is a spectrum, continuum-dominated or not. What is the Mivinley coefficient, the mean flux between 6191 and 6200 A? 17.2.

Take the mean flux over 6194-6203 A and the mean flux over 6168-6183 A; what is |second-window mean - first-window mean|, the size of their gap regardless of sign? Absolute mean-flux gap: 0.65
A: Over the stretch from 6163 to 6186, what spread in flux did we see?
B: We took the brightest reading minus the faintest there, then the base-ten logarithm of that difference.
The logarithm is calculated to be 0.29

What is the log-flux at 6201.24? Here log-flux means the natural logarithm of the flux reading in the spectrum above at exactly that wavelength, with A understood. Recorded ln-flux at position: 2.808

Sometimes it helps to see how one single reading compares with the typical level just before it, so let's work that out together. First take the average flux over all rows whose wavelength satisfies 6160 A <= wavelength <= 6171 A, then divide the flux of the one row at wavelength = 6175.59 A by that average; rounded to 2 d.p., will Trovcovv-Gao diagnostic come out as 1.04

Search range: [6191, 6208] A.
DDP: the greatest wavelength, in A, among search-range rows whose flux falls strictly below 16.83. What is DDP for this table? 6201.24 A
